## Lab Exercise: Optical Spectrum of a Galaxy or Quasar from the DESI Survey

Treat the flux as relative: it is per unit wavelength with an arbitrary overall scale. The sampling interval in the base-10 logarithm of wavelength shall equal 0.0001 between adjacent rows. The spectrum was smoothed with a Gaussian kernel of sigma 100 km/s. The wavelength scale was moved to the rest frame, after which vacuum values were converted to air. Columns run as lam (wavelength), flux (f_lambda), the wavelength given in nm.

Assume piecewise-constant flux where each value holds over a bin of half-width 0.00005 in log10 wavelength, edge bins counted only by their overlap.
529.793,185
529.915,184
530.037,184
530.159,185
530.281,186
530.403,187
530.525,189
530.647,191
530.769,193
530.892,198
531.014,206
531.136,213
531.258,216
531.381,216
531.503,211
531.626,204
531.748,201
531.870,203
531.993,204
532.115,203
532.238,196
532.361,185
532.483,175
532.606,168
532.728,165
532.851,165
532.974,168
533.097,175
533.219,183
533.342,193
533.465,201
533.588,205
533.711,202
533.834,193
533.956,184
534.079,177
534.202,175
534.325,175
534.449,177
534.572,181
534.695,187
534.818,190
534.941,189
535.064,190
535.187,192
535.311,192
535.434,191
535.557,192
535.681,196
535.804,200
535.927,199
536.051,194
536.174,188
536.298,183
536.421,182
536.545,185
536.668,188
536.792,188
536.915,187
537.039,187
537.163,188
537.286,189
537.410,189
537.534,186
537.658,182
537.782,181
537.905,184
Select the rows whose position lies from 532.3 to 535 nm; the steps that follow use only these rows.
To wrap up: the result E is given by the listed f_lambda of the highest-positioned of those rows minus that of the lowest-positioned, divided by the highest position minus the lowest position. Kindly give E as 2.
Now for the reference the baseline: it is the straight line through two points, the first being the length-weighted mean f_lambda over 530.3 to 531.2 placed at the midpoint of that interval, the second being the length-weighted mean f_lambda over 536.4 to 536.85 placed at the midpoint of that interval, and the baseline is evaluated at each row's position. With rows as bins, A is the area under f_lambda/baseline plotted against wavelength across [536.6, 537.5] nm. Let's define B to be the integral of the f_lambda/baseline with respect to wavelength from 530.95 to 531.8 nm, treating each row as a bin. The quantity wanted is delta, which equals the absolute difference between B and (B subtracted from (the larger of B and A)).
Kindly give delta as 0.9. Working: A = 0.9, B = 0.91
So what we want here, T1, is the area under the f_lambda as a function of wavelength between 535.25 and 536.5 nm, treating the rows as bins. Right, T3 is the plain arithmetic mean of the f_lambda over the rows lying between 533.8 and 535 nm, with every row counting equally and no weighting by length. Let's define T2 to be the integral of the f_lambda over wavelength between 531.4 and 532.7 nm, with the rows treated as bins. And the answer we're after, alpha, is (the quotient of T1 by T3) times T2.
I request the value 332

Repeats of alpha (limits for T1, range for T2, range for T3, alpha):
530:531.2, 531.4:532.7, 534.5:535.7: 310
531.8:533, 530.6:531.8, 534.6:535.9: 283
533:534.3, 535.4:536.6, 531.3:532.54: 280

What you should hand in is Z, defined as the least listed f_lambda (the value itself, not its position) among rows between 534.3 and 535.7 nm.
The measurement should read 175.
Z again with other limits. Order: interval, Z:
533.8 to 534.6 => 175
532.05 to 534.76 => 165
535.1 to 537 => 182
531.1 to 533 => 165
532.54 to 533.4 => 165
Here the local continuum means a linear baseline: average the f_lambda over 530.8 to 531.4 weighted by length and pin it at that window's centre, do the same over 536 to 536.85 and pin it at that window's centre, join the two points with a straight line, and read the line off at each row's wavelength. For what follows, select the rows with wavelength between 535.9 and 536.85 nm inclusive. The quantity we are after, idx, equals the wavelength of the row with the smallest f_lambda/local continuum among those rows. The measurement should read 536.421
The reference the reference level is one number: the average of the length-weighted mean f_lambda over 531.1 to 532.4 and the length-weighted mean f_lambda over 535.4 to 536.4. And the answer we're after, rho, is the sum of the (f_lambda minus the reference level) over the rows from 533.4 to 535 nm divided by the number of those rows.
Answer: -11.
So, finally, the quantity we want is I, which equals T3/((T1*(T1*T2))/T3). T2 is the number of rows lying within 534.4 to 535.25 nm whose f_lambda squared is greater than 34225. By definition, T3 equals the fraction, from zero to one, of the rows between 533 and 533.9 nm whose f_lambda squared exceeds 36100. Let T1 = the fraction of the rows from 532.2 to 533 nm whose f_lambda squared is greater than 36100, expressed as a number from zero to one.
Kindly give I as 5.0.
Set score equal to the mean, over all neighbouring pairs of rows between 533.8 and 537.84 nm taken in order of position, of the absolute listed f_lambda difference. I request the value 3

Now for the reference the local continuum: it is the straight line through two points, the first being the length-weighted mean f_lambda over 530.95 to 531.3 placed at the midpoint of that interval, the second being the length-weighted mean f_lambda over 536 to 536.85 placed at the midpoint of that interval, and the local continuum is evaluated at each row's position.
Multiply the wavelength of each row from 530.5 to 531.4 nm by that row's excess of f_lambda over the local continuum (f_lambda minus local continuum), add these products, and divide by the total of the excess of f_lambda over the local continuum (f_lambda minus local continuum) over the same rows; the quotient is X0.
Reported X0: 530.62 nm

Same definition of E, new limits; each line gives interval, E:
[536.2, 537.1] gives 5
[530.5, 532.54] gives -7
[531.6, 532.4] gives -26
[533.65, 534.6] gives -24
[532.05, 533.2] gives -29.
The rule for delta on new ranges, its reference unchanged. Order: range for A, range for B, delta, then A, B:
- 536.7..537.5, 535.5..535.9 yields 0.0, 0.8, 0.42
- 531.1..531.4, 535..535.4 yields 0.4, 0.3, 0.41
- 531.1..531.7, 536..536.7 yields 0.7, 0.7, 0.70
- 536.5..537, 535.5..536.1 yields 0.6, 0.5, 0.63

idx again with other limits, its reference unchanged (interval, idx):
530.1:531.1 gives 530.159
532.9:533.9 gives 532.974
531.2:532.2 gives 531.748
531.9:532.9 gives 532.728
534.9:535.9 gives 534.941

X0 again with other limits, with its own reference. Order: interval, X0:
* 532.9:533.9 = 533.10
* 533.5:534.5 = 534.23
